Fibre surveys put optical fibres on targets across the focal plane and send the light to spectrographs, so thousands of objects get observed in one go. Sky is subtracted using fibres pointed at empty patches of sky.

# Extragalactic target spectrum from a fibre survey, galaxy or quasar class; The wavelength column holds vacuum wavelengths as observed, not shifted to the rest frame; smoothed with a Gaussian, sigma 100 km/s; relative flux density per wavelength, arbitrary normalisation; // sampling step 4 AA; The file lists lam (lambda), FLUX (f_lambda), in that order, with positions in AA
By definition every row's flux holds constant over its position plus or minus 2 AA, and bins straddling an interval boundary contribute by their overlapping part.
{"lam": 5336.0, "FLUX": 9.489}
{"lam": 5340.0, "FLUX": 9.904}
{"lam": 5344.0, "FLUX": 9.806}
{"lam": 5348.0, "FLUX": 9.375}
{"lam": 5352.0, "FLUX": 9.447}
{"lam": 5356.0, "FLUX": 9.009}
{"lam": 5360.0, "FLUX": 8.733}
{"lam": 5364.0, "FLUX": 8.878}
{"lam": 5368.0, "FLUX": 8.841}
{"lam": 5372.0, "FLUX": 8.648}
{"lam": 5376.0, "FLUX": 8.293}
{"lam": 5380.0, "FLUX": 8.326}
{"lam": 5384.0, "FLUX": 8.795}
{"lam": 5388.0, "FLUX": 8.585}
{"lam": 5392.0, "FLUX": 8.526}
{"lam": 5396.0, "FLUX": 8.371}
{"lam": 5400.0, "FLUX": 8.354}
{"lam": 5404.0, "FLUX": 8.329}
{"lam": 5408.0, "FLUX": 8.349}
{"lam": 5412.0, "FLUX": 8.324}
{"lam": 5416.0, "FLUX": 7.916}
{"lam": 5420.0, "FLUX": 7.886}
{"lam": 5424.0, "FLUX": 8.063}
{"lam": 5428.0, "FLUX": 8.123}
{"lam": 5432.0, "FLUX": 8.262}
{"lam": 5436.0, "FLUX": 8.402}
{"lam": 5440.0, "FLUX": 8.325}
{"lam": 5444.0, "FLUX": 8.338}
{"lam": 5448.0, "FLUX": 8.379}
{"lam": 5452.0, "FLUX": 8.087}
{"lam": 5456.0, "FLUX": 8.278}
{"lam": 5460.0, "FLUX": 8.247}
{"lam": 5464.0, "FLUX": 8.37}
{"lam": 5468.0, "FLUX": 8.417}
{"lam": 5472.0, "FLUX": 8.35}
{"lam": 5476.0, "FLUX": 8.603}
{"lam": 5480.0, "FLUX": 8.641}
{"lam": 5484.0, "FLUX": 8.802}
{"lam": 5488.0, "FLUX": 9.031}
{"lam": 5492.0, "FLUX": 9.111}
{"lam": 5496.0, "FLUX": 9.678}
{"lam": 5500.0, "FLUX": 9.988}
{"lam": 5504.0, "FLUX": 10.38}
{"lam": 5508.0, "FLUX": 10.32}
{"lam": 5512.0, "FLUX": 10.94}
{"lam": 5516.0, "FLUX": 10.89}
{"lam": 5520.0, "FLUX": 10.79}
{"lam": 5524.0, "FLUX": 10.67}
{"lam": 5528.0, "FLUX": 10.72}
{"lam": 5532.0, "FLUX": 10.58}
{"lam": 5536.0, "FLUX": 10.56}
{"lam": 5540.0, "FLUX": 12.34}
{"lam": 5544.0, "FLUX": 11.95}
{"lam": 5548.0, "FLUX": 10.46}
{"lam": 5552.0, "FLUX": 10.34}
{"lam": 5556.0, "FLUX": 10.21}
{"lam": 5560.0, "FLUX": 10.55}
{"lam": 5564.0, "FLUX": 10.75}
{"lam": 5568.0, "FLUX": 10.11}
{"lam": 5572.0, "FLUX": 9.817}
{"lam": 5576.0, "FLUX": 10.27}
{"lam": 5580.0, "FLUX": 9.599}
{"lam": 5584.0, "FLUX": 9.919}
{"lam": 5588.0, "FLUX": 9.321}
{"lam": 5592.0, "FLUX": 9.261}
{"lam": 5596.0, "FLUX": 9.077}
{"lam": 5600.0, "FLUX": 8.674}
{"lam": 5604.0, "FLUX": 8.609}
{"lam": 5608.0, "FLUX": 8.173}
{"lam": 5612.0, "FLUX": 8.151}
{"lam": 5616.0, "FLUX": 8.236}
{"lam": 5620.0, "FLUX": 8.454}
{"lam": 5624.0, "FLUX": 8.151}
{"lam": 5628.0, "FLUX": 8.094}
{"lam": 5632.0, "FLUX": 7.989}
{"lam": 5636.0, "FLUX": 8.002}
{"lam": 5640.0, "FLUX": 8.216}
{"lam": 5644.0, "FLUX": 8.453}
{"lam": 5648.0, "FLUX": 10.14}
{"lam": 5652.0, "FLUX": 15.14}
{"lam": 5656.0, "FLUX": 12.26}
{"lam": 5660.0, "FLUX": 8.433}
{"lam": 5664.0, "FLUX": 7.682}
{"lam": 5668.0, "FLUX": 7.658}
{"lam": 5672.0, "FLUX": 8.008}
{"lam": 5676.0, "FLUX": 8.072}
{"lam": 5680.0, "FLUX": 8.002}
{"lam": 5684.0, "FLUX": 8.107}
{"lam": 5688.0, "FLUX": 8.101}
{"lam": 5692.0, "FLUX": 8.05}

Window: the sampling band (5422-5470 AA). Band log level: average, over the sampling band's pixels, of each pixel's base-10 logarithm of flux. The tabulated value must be 0.92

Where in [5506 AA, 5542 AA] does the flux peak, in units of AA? 5540.0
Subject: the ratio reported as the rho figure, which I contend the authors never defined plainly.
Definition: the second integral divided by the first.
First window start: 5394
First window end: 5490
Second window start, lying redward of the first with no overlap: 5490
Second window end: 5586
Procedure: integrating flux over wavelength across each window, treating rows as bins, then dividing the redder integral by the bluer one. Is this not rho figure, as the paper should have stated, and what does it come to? 1.3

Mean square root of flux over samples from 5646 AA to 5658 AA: 3.53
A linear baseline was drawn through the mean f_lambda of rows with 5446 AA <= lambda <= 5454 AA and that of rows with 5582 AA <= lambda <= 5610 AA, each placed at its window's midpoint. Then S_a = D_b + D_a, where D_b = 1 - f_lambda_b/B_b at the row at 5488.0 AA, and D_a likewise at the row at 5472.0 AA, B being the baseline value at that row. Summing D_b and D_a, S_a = -0.1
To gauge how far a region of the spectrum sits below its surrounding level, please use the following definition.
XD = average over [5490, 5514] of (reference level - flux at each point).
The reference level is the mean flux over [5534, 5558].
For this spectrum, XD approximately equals 0.9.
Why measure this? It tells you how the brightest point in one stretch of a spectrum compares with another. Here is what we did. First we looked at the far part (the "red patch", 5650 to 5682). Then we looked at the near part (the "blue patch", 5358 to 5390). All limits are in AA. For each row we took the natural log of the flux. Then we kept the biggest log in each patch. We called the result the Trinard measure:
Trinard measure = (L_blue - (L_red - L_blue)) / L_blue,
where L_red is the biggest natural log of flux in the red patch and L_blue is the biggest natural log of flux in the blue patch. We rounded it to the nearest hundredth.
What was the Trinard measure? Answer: 0.76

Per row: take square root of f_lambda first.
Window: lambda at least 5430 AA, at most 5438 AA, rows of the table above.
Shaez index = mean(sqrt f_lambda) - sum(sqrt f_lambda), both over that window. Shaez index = -2.89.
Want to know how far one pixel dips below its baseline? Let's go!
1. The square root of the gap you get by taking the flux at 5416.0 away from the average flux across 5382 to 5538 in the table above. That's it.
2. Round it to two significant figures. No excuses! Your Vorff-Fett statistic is 1.0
